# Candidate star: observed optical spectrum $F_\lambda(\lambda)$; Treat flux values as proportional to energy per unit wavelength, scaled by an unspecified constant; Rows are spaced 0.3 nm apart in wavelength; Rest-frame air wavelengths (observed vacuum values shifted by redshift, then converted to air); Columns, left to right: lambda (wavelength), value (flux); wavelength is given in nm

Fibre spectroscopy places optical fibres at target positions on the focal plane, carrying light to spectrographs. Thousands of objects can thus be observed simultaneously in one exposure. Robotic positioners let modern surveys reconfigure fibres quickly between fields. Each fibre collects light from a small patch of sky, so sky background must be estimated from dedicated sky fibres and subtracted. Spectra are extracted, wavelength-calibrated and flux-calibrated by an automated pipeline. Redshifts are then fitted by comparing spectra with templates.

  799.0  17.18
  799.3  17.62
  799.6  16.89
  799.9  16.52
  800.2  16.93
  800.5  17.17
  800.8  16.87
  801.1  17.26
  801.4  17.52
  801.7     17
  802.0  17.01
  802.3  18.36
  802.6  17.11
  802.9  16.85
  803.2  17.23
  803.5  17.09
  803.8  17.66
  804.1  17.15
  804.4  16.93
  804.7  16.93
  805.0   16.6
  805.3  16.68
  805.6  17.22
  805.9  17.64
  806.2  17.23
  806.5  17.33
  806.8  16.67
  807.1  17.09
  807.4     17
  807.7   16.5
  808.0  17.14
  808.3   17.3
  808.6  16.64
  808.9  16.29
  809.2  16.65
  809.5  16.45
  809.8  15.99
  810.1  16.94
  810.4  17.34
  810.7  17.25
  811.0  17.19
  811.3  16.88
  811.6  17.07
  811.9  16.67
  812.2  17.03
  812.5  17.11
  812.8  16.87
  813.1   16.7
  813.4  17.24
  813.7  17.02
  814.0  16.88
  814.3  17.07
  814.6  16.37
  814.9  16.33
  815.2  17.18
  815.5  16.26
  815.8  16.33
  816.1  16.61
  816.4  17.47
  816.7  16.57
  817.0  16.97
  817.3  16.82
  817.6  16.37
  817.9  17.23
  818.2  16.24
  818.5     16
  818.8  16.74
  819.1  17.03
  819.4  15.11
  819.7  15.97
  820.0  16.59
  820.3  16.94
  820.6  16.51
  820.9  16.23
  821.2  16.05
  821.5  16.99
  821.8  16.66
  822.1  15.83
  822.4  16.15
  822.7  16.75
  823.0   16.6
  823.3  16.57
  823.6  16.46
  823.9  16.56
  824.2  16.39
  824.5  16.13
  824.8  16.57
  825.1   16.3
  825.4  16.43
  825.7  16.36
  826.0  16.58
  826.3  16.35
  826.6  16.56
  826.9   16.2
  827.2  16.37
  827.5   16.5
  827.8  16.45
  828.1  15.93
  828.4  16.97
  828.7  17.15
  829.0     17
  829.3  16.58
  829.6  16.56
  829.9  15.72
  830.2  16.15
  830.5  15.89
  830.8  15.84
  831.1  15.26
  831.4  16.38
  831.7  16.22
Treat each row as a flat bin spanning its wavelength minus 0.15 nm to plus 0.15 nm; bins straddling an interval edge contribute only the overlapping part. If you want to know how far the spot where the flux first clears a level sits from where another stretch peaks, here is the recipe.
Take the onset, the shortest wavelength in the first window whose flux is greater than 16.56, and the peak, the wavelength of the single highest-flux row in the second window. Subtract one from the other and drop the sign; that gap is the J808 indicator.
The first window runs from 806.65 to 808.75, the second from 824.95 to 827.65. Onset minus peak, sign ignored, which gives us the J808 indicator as 19.20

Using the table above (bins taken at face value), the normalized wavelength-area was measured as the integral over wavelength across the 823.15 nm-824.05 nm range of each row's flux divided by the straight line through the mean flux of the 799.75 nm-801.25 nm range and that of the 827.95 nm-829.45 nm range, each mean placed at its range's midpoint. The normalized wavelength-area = 0.887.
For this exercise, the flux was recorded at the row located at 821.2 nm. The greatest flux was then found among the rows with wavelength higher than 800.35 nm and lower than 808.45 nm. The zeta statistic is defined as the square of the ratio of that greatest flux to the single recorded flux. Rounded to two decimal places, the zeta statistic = 1.31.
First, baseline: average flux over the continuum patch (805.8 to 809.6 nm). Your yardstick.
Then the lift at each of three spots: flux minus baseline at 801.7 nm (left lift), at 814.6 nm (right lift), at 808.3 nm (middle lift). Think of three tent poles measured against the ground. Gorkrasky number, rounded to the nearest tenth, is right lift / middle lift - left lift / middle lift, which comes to -1.6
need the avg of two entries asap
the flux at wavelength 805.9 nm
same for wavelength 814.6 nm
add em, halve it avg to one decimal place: 17.0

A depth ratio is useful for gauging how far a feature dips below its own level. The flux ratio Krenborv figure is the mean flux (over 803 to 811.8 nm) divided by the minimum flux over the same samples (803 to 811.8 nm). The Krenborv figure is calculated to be 1.06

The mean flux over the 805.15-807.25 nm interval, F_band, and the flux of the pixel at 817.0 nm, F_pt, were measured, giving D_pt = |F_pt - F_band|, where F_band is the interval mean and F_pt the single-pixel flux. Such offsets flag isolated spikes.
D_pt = 0.15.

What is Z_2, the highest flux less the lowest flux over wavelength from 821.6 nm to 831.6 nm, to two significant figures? 1.9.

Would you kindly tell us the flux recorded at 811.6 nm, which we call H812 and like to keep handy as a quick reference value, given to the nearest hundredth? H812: 17.07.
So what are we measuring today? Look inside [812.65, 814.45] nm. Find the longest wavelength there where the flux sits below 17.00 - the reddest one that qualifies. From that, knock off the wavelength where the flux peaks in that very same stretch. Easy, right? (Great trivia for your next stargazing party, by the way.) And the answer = 0.60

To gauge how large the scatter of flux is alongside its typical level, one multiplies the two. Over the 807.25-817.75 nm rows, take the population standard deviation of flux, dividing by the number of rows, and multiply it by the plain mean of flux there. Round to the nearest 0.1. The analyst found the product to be 6.1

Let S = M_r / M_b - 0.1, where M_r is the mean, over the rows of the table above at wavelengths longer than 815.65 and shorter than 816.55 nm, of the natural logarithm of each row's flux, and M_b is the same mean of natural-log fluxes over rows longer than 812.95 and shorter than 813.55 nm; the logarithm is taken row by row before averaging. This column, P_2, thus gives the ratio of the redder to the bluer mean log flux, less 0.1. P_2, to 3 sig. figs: 0.896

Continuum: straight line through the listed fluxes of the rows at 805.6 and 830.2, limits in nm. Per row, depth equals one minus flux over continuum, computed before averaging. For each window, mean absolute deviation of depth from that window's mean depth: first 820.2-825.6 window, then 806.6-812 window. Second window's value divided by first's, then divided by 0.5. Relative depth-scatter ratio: 2.71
